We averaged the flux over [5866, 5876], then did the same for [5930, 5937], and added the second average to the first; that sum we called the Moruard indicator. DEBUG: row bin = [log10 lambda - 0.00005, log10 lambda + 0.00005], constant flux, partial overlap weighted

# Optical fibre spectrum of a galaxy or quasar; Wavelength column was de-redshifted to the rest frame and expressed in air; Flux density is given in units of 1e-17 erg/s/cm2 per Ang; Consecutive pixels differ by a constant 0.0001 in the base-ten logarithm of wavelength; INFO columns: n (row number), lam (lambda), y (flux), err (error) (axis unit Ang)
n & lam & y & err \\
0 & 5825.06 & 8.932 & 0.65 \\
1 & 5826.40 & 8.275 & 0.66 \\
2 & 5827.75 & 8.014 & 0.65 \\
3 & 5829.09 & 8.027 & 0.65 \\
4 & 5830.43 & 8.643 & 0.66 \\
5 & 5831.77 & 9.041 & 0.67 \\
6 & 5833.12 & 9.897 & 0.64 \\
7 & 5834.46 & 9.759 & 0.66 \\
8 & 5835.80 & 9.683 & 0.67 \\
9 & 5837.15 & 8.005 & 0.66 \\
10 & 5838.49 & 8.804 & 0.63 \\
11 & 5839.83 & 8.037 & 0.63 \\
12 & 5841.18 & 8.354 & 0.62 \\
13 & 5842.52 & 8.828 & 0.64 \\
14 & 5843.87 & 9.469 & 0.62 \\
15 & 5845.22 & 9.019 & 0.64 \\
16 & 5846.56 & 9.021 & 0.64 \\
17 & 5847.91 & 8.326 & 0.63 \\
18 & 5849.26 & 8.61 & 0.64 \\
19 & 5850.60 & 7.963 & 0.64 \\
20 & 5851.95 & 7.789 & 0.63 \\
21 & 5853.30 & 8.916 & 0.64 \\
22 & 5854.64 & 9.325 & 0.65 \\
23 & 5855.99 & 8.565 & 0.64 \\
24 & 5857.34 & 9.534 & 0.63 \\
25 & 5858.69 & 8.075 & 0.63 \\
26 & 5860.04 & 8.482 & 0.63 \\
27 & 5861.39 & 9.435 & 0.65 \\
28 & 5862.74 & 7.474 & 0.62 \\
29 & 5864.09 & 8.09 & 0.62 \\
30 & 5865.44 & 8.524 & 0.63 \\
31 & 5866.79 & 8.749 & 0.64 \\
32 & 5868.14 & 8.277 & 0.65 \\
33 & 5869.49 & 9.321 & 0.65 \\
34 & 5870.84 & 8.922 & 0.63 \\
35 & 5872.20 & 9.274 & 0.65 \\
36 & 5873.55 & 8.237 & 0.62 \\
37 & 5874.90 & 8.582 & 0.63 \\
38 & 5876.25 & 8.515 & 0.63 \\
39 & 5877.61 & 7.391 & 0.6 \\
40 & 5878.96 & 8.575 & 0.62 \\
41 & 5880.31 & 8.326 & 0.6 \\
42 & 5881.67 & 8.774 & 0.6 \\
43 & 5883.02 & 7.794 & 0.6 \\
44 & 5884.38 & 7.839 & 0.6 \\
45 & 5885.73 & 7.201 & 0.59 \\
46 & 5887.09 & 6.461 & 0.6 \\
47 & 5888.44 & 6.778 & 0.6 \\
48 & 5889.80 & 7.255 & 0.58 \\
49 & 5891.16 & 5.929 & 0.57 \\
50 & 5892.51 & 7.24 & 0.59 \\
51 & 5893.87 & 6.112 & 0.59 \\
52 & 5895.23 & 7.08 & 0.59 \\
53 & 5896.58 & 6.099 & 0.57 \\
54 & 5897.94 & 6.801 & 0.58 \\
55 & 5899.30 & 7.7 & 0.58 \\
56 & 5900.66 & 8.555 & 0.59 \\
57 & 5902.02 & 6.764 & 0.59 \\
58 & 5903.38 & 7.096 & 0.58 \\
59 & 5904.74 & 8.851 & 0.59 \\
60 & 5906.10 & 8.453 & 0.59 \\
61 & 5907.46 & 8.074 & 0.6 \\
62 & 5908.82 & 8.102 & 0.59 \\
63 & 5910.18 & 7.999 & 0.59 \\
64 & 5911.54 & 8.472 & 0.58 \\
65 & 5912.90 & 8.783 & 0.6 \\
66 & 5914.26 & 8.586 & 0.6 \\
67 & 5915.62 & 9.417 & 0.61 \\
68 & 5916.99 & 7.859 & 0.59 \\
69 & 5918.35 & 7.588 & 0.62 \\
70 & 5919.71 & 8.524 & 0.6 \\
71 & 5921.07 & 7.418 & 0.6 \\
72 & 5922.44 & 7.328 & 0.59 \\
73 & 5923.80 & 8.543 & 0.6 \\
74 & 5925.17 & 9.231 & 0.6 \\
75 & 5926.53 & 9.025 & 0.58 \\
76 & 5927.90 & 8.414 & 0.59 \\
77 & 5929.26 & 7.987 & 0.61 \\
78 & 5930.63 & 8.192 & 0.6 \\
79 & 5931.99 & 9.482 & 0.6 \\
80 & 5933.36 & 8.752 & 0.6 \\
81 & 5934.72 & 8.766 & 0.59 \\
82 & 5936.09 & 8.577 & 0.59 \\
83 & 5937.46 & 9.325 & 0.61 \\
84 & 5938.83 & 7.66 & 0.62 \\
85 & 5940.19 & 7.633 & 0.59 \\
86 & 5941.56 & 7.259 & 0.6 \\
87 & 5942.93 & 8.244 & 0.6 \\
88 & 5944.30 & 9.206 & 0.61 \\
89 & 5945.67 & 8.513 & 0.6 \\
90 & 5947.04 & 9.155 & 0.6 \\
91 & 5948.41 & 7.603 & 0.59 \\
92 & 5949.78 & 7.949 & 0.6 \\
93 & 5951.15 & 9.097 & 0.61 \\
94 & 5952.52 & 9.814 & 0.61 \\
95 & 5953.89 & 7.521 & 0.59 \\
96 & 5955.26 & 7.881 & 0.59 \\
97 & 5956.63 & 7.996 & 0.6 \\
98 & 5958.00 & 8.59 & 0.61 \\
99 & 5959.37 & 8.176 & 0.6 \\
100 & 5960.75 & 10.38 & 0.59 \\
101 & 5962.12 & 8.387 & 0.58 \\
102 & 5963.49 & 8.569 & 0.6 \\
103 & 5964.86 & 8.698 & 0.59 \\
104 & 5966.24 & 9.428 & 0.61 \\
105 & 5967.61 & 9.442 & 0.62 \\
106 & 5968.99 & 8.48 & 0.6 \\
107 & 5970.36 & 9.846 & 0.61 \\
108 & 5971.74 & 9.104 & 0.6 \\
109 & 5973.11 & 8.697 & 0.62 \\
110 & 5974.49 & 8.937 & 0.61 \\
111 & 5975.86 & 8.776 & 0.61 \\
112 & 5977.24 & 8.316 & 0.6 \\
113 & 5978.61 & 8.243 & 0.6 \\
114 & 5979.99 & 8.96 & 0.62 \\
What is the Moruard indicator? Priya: 17.5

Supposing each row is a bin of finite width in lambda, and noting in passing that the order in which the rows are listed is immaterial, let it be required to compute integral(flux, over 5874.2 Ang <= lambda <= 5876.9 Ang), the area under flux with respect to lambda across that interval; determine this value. 23.1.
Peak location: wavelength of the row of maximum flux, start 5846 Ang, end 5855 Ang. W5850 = 5854.64 Ang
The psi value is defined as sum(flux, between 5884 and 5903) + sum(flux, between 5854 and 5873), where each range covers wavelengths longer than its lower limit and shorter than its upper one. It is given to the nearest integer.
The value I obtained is 220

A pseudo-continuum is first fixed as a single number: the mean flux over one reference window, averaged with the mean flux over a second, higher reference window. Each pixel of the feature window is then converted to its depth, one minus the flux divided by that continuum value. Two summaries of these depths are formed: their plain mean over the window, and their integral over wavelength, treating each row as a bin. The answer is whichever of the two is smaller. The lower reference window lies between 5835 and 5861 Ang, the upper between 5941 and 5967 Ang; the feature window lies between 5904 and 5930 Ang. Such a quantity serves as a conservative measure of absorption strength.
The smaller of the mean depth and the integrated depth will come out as 0.03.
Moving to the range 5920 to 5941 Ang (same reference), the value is 0.02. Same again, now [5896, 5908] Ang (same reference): 0.12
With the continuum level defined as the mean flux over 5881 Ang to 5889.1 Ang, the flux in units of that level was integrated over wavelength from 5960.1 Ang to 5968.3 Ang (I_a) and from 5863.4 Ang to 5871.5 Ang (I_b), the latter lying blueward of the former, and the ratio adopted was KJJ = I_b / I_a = 0.93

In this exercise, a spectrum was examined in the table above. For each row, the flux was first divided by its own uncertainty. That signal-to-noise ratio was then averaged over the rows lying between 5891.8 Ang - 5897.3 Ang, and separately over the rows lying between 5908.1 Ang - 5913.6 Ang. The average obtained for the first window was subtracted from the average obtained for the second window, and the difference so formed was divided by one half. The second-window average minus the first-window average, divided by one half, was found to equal 5.6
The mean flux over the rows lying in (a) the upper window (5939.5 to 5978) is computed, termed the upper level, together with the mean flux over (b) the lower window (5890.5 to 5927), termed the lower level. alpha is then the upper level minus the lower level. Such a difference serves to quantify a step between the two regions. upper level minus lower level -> 0.8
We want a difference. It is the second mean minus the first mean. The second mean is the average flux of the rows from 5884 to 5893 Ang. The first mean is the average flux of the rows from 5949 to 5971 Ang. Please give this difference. -1.8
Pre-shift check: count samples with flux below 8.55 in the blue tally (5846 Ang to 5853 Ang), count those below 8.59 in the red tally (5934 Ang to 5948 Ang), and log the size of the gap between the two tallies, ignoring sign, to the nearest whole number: 3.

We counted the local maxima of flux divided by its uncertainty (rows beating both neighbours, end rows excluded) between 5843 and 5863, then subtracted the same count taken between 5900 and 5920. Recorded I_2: 1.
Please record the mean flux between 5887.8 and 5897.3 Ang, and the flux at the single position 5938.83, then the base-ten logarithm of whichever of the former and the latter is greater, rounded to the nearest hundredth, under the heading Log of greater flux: 0.88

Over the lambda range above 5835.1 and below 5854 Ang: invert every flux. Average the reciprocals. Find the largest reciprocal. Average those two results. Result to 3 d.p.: 0.122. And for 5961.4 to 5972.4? 0.115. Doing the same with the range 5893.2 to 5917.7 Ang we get 0.147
